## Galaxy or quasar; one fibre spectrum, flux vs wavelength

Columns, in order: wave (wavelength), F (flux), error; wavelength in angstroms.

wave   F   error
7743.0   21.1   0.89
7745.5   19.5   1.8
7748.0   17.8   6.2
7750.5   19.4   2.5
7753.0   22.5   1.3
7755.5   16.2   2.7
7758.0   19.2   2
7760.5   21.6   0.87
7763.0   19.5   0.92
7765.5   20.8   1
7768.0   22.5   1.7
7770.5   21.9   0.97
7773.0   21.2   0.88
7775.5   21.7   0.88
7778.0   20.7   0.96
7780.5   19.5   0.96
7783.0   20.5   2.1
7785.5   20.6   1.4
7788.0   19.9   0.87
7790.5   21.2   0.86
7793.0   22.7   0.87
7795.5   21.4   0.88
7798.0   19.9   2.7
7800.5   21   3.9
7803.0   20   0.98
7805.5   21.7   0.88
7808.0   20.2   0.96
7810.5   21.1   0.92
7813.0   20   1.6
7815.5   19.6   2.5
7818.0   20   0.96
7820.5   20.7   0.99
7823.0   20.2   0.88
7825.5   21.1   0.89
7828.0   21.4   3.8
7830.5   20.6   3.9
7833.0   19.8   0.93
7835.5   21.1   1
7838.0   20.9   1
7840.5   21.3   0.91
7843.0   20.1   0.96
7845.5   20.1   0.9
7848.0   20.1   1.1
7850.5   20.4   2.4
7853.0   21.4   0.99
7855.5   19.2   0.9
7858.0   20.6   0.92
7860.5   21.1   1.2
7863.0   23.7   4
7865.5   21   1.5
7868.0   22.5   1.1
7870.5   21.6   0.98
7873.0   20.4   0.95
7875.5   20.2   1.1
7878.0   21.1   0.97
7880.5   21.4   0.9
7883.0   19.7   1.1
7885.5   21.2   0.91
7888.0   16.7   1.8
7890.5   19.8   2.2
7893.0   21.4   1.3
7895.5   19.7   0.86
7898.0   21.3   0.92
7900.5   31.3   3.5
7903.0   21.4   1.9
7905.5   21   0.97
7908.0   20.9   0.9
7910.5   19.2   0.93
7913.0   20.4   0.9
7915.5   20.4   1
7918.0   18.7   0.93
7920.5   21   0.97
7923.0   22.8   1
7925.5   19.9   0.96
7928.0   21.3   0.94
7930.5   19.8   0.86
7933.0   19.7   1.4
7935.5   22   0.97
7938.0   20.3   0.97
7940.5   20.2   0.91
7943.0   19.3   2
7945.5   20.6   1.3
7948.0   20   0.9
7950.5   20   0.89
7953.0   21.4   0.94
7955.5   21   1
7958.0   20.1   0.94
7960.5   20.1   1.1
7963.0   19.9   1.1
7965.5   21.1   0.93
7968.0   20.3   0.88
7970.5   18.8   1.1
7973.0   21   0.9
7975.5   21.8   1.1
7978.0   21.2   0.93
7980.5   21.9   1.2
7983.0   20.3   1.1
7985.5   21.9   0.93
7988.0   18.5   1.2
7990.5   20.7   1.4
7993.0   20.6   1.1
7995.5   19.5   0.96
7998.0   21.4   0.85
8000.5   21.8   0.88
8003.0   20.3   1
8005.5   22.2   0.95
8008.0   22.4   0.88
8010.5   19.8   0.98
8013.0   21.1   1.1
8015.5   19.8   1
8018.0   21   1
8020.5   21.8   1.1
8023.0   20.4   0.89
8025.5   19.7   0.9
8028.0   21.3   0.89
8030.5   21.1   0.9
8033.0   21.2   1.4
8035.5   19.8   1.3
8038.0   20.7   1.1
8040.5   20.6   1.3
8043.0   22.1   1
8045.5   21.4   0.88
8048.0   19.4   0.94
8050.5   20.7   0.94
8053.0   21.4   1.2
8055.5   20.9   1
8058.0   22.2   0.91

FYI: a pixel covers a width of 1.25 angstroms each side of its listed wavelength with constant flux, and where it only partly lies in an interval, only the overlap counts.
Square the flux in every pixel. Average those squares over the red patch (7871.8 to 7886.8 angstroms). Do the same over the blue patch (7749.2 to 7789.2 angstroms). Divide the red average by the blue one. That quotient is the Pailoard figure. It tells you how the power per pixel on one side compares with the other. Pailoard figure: 1.01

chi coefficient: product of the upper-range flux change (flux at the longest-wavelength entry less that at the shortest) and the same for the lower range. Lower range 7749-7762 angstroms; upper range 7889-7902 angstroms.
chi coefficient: 25.3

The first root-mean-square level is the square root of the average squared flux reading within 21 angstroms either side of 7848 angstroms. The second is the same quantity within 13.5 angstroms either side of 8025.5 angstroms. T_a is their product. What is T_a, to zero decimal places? 434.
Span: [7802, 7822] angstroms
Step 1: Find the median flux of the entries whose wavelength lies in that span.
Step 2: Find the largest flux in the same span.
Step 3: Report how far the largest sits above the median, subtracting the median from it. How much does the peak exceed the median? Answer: 1.6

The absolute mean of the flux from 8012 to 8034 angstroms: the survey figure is 20.8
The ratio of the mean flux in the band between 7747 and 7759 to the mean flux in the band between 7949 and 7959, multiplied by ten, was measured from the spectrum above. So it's 9.2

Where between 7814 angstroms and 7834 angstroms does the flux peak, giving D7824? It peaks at 7828.0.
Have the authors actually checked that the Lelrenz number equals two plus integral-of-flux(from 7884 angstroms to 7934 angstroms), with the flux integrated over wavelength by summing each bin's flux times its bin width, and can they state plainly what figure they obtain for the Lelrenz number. 1047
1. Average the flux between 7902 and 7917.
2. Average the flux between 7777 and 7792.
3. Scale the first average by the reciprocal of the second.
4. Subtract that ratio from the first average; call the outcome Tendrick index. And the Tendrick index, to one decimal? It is 19.5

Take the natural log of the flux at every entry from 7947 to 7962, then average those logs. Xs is 3.02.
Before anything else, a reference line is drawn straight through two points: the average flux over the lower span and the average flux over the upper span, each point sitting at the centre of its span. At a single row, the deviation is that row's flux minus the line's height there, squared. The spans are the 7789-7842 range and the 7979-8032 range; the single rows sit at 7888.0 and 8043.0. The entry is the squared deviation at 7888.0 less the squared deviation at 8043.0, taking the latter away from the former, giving 15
